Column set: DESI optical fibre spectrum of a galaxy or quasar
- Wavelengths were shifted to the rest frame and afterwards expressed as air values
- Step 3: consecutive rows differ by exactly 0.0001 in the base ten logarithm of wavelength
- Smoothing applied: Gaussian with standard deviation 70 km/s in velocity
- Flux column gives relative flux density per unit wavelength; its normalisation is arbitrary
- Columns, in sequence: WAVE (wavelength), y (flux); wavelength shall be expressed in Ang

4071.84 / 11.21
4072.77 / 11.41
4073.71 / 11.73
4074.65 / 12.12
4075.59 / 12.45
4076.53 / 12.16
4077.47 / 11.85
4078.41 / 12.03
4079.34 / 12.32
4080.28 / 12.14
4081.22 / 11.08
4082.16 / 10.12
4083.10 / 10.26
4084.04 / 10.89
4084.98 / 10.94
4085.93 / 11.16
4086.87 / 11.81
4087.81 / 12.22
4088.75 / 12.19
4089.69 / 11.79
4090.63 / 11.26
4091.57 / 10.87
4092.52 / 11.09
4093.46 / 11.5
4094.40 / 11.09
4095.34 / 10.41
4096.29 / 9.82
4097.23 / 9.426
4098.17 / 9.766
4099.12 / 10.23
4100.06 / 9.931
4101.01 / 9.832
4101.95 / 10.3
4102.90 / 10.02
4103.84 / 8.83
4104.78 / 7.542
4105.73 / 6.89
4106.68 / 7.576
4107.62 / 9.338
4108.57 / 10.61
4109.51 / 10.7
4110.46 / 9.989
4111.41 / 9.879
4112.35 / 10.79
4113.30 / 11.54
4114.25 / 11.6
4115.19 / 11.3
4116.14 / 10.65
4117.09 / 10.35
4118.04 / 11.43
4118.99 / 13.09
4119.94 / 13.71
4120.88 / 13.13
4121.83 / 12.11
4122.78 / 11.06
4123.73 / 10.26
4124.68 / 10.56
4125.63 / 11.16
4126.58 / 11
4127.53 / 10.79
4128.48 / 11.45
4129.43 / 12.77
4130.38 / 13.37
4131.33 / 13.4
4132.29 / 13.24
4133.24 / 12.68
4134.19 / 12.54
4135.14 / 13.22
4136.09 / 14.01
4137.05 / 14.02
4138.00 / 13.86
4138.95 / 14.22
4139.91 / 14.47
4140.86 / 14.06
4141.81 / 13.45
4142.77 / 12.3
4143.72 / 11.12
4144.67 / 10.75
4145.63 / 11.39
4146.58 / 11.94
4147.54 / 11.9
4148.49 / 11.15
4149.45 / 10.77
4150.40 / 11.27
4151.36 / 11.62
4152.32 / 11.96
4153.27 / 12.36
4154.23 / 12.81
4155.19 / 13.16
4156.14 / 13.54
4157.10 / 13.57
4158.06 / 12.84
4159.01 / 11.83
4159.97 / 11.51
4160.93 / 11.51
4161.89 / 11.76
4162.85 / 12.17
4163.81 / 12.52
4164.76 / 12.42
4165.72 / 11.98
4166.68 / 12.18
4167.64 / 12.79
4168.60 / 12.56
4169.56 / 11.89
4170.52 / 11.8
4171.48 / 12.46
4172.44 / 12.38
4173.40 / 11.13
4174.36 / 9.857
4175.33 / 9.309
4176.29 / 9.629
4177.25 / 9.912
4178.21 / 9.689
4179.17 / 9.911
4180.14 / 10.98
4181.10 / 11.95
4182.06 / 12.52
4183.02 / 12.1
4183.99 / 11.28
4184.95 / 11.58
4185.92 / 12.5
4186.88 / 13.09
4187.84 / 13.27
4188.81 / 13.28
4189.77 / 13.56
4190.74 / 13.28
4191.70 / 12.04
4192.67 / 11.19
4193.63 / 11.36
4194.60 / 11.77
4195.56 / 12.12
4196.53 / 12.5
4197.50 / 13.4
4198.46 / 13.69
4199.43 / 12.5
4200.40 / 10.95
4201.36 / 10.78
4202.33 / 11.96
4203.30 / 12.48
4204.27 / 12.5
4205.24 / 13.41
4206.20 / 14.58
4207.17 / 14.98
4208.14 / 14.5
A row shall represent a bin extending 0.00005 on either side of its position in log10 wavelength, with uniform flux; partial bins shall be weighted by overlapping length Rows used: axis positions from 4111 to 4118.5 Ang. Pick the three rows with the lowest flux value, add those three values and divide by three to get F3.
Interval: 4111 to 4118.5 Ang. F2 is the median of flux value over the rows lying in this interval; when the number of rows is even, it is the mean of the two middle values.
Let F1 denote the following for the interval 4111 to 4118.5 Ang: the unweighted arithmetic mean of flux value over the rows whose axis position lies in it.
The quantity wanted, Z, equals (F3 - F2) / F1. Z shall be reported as -0.07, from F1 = 10.9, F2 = 11.0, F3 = 10.3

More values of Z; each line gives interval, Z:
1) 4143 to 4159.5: -0.09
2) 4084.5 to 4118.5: -0.32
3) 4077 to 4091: -0.12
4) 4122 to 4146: -0.17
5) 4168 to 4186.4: -0.18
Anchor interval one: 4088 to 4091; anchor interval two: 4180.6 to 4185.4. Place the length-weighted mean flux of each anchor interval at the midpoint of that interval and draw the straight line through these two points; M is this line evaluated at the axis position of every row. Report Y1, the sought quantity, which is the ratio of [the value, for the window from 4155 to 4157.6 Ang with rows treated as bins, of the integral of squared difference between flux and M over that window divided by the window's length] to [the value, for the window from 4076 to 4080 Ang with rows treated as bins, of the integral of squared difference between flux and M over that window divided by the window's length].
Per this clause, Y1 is 23.0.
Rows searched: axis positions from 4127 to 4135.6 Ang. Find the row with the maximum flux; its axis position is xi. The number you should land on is 4131.33 Ang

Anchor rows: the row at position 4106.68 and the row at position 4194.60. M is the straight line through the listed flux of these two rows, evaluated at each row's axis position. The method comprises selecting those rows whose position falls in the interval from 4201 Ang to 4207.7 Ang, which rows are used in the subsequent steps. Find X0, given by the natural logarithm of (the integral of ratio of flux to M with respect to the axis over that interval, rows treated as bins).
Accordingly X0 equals 2.0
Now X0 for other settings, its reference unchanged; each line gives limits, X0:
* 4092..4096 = 1.8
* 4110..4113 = 1.4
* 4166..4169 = 1.3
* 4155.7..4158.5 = 1.3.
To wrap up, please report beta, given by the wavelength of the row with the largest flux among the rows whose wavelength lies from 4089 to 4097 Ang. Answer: 4089.69 Ang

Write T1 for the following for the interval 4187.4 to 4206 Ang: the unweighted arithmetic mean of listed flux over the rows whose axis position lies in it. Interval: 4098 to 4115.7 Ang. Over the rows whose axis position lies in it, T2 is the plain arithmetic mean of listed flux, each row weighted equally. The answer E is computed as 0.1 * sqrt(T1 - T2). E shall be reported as 0.16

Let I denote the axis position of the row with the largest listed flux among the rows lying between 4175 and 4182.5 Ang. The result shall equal 4182.06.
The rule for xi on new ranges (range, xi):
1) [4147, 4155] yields 4154.23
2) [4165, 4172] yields 4167.64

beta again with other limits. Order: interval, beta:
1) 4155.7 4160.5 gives 4157.10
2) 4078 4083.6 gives 4079.34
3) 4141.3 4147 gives 4141.81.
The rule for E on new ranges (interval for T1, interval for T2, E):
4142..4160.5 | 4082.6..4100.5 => 0.11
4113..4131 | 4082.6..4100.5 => 0.09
